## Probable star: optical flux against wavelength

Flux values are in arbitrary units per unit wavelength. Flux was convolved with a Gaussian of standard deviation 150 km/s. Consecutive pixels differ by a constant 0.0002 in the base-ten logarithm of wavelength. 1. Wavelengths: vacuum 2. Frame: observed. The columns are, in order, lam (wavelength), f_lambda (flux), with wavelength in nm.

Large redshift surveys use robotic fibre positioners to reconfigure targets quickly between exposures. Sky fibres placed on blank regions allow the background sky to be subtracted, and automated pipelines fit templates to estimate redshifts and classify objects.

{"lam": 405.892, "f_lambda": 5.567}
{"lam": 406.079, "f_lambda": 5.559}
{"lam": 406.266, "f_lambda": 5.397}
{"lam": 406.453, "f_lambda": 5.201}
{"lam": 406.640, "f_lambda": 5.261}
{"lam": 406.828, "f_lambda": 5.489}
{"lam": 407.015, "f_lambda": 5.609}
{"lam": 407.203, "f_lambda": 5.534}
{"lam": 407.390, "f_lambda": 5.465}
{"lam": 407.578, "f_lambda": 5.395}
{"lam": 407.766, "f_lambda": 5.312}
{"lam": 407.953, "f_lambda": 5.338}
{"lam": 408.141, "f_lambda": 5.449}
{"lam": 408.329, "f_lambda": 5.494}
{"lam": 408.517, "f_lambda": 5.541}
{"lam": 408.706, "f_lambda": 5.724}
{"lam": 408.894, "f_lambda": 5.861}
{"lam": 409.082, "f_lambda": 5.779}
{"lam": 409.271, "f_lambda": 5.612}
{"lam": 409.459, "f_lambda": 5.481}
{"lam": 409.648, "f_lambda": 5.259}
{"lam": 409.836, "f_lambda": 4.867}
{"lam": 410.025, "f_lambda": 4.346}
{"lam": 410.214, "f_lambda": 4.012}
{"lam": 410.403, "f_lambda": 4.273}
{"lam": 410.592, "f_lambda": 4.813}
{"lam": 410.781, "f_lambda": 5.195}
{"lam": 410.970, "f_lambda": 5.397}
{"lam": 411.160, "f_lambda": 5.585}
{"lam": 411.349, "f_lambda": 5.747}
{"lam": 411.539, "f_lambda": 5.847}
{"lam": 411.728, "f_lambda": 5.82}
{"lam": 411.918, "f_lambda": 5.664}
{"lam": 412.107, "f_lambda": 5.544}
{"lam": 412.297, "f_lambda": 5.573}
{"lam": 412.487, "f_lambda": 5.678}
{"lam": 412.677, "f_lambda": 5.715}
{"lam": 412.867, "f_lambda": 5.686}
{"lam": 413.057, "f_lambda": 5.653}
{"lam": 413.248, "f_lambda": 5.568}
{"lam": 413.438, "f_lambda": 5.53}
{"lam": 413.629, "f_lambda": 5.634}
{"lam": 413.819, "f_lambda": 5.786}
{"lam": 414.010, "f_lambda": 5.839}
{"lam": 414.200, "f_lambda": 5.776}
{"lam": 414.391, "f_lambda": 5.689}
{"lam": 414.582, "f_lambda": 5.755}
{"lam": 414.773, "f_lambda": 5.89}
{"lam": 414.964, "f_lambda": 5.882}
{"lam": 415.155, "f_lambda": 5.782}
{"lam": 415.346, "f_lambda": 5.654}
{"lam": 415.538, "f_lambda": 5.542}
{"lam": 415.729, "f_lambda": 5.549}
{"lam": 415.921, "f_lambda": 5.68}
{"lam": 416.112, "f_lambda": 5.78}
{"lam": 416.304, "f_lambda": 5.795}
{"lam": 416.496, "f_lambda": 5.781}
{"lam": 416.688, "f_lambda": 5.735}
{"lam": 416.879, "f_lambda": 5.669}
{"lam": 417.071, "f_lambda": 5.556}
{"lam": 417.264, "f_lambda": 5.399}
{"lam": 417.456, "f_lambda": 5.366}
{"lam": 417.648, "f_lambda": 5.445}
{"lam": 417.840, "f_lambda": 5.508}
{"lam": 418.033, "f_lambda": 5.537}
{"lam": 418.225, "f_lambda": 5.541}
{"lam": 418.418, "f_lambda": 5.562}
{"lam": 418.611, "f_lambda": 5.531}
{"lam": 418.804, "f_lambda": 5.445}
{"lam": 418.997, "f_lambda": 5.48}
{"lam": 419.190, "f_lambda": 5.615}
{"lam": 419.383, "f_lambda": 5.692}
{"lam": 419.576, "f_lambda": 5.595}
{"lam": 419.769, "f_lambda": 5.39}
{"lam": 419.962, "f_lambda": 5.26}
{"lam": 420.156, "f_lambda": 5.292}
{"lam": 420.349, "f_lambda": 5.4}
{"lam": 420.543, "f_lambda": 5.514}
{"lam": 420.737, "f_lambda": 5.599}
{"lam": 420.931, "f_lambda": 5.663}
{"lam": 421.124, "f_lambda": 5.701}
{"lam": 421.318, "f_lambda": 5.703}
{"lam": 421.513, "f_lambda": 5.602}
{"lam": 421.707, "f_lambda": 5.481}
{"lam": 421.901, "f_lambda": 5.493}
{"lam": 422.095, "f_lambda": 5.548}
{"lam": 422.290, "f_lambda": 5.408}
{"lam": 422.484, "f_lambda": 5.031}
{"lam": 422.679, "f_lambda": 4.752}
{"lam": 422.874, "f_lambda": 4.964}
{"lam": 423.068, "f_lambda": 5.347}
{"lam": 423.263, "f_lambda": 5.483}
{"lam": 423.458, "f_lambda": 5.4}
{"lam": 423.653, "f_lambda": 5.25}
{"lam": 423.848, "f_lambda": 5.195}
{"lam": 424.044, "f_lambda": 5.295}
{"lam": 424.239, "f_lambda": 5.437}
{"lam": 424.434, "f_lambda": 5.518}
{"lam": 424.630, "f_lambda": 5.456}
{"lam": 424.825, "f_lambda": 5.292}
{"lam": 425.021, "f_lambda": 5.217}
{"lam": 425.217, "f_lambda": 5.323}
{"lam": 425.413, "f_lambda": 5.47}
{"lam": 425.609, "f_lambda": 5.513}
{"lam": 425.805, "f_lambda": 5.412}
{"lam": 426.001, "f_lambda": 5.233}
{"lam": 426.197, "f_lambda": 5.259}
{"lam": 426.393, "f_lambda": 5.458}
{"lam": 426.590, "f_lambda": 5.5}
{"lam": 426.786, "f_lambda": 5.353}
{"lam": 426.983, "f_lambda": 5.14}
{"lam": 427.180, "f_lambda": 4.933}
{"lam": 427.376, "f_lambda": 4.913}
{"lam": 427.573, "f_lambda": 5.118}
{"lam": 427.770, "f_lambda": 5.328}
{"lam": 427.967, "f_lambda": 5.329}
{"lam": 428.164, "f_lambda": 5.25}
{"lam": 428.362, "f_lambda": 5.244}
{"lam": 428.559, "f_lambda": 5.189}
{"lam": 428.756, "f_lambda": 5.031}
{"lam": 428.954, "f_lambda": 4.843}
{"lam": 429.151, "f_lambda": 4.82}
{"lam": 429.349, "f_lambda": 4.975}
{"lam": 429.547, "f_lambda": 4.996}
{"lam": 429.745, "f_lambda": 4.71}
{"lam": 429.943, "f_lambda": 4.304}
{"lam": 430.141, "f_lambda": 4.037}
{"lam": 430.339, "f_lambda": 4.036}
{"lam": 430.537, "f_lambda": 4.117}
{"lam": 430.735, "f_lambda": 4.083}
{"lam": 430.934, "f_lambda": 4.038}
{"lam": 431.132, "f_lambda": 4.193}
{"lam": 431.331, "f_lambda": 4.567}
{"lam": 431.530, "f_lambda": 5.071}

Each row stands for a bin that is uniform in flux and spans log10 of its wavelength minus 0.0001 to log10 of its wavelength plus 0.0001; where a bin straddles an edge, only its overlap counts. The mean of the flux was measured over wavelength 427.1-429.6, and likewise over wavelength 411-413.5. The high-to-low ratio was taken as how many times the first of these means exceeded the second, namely 0.90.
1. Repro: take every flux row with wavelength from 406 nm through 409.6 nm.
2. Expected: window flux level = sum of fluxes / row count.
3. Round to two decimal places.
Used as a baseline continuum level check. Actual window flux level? 5.50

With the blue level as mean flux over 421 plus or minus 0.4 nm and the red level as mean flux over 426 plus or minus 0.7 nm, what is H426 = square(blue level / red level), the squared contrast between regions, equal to 1.10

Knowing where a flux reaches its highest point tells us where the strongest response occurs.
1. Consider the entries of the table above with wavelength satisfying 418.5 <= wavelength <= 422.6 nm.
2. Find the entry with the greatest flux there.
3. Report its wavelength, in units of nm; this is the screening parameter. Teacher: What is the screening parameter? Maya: 421.318 nm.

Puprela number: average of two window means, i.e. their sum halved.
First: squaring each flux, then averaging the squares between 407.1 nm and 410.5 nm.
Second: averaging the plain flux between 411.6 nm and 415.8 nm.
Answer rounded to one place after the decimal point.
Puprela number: 16.8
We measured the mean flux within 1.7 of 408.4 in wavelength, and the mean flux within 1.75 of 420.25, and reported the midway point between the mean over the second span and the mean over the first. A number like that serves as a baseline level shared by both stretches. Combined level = 5.47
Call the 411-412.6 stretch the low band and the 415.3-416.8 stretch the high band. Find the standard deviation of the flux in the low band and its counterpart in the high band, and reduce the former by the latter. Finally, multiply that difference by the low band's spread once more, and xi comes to 0.001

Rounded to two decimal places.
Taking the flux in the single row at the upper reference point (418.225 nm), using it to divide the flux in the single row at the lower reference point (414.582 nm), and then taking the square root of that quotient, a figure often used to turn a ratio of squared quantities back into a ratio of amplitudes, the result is 1.02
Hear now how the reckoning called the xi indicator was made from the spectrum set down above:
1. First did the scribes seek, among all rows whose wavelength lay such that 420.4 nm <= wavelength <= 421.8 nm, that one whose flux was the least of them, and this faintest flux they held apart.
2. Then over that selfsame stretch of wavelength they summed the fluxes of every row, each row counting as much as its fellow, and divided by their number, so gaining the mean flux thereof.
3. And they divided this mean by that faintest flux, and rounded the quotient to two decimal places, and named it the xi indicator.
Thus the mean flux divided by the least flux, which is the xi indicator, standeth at 1.02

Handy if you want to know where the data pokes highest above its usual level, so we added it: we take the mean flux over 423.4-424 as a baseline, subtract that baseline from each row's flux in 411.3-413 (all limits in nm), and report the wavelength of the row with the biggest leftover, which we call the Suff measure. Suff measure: 411.539 nm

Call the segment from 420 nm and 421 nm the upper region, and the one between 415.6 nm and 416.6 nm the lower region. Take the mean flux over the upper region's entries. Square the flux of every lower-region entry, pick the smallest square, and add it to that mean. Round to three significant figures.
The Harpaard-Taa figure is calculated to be 36.3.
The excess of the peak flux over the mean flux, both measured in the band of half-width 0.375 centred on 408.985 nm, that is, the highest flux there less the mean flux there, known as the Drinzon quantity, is 0.12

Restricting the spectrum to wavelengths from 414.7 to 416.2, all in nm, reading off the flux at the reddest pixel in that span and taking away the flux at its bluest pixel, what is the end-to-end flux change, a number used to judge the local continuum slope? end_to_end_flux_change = -0.11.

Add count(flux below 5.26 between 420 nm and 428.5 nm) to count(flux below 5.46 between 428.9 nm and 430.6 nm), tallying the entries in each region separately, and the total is 23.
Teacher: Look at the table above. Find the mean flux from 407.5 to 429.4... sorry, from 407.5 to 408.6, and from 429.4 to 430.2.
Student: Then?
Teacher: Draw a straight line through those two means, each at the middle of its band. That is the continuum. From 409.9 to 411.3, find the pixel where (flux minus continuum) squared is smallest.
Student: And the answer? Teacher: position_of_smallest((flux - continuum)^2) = 410.970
